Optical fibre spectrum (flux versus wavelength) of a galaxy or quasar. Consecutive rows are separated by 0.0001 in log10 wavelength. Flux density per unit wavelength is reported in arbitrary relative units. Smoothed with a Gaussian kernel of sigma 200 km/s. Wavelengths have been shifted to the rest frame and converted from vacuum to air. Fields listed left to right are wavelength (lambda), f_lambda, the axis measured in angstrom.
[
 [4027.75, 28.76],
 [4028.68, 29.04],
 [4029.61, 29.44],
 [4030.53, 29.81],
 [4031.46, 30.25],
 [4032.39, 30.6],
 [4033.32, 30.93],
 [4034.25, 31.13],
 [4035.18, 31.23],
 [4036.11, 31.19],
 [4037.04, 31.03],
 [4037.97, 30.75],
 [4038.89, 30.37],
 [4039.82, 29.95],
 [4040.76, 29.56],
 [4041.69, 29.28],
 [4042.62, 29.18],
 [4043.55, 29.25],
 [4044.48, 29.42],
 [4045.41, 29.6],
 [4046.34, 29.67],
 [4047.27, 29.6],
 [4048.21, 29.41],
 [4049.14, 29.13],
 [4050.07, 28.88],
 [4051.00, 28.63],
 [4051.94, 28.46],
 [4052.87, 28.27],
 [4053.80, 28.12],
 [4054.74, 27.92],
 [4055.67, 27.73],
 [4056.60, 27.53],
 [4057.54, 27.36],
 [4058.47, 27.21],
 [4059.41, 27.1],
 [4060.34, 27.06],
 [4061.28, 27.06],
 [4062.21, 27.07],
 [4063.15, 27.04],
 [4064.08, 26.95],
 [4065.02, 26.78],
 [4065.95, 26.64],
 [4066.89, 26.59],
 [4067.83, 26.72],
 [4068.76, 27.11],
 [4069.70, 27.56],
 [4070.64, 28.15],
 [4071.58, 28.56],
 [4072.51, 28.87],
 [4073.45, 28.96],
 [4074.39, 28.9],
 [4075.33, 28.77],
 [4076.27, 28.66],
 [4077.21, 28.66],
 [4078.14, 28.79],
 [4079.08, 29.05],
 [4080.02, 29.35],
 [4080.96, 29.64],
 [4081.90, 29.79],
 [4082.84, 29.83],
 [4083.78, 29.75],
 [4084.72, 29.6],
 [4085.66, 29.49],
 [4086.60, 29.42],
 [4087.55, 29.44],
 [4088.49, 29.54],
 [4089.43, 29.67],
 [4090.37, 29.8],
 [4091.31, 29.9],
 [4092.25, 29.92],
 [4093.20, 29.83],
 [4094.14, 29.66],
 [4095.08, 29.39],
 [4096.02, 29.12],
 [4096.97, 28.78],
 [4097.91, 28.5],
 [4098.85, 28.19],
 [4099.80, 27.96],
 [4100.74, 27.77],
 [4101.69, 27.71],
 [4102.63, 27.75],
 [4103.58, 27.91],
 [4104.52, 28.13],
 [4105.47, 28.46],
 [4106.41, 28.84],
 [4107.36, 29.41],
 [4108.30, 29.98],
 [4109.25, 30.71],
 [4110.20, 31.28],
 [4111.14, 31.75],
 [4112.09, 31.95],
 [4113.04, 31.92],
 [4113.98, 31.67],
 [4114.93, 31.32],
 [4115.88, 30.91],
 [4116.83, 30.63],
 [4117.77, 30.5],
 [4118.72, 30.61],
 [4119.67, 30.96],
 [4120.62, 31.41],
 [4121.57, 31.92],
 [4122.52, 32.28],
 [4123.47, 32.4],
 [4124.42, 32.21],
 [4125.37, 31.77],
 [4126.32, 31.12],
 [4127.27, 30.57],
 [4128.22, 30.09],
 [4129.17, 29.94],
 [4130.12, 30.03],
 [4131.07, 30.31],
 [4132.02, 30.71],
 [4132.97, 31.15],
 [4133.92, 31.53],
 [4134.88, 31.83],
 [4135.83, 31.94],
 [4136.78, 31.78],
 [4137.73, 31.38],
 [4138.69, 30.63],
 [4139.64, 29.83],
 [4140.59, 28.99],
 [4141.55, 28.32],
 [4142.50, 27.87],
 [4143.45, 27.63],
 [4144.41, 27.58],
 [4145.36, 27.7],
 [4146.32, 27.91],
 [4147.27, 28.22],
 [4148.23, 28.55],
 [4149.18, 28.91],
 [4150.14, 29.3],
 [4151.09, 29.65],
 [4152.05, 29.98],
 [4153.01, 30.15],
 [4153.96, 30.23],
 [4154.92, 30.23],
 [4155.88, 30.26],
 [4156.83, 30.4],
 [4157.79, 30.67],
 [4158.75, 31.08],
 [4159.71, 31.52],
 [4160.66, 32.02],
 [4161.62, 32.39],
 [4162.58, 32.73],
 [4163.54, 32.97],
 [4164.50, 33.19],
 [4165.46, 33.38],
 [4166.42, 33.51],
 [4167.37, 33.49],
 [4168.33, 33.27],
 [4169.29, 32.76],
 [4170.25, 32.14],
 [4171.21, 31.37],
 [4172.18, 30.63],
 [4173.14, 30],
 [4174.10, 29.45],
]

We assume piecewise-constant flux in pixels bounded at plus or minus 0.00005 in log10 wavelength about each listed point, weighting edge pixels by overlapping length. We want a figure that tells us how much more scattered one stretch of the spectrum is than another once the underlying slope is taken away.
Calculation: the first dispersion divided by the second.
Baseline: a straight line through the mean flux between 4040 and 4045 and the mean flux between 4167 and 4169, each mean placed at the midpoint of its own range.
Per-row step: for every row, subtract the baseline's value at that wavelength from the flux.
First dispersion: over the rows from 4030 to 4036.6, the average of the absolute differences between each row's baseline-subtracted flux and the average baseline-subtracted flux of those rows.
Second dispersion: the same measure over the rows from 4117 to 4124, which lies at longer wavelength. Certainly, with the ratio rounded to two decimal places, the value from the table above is 0.65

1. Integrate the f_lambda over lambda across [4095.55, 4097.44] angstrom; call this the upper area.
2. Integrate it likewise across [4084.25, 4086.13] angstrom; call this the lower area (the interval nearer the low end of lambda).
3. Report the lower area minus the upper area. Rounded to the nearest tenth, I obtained 1.0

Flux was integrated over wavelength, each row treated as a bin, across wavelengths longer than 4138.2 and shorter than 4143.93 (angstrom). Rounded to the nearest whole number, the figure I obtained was 165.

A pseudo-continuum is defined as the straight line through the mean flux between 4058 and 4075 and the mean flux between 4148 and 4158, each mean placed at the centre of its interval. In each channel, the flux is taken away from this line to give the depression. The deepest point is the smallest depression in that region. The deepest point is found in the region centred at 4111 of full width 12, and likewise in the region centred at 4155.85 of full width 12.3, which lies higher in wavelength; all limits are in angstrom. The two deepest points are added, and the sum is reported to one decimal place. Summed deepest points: -5.5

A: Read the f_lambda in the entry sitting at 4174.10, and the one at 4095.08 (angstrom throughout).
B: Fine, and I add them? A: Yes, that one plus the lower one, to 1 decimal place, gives 58.8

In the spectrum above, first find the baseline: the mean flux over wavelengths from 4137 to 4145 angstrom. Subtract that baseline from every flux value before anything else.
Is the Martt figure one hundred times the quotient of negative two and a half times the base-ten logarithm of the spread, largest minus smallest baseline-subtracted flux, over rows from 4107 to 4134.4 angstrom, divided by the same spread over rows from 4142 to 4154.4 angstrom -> -44.9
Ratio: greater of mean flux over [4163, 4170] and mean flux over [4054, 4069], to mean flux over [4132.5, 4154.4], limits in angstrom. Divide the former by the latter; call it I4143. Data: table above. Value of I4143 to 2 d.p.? 1.12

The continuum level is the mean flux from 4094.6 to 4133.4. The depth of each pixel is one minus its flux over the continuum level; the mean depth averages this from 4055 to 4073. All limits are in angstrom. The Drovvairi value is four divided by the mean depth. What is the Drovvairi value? 42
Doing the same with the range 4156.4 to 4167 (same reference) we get -61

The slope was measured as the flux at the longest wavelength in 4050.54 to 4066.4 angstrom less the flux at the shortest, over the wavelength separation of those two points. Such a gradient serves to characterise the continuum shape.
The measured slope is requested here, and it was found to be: -0.13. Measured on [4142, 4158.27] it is 0.18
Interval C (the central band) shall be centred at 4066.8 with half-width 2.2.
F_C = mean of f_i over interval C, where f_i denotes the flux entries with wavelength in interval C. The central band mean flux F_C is 27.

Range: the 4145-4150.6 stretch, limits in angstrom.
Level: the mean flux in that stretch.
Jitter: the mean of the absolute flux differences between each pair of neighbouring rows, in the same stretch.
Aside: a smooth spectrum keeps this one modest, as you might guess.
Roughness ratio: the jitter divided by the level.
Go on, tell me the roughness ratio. 0.011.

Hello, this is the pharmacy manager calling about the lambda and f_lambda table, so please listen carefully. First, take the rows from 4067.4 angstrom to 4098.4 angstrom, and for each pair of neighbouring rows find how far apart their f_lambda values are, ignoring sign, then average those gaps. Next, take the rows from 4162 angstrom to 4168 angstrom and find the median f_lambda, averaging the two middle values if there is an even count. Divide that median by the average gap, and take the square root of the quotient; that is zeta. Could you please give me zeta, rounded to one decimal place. 13.3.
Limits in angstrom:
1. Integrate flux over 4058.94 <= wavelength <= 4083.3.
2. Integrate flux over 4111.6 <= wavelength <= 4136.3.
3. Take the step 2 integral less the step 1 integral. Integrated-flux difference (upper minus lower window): 87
